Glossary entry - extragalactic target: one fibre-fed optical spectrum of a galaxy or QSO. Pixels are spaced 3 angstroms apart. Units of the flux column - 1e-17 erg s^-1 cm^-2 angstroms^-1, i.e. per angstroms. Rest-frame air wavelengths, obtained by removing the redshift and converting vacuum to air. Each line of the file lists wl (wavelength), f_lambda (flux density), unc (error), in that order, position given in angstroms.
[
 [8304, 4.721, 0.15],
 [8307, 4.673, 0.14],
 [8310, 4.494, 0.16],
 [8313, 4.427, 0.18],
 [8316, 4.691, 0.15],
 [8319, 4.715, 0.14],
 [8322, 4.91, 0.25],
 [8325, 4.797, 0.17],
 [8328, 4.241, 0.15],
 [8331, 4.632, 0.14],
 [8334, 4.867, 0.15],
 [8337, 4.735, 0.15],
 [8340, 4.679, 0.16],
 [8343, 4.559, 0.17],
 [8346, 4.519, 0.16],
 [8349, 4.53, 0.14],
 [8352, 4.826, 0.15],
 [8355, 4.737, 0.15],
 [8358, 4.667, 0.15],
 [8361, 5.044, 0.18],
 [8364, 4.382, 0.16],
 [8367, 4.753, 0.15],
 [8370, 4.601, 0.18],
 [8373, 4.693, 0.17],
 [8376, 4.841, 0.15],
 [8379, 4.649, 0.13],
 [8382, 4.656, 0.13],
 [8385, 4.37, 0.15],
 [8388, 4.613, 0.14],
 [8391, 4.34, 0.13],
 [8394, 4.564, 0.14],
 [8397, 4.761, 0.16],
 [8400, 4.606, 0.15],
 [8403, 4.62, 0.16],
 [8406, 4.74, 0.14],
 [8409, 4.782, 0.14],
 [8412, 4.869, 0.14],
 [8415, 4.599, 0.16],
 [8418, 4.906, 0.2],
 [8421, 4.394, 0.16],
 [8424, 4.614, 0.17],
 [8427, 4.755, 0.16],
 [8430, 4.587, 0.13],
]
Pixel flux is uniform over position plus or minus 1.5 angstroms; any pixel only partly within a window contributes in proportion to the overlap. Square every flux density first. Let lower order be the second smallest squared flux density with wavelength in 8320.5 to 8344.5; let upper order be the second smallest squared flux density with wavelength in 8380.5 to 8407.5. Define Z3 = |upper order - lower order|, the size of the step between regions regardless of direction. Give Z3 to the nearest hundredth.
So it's 1.69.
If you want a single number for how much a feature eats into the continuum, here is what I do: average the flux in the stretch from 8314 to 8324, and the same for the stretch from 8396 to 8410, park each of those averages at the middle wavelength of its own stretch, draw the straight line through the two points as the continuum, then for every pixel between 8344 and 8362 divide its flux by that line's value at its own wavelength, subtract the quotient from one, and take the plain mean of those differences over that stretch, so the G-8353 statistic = 0.005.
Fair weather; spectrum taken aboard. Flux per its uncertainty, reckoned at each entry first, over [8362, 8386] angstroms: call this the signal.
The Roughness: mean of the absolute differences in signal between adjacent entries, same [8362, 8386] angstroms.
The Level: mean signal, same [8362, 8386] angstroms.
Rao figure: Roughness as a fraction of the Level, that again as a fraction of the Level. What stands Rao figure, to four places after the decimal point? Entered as 0.0042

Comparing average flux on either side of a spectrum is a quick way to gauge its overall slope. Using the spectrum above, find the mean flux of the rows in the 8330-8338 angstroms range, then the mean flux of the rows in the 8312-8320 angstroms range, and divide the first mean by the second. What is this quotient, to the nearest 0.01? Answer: 1.03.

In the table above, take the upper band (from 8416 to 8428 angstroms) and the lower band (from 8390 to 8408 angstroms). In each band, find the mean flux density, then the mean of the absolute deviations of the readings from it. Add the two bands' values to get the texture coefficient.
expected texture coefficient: 0.27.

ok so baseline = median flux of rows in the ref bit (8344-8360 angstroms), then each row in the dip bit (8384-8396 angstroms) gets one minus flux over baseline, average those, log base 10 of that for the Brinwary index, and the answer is -1.4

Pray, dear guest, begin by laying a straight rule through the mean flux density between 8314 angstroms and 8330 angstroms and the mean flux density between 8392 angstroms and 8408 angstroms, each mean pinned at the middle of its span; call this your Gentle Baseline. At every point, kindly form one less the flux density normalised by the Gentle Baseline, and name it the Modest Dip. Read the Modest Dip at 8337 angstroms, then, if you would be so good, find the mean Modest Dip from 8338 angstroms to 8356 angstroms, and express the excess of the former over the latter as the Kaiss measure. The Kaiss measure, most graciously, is -0.02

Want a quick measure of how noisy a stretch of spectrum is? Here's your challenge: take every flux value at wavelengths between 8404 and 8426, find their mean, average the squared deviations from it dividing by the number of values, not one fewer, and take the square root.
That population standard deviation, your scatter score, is 0.165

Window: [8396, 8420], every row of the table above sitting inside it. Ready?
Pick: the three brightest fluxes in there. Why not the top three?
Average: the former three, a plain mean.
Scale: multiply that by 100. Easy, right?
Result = 485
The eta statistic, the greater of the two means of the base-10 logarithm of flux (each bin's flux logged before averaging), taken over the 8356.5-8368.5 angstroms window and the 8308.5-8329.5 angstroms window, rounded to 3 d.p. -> 0.673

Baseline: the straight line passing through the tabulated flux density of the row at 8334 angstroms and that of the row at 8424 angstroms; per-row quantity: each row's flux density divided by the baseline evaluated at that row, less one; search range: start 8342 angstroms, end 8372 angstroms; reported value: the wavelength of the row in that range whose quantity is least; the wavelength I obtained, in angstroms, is 8364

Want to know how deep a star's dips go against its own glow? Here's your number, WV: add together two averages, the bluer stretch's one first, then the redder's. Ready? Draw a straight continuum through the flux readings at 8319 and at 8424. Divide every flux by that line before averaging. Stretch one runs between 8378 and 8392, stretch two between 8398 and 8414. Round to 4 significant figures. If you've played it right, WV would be 1.993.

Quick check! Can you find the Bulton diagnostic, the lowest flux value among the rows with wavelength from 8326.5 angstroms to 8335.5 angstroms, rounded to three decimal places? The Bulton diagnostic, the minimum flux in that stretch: 4.241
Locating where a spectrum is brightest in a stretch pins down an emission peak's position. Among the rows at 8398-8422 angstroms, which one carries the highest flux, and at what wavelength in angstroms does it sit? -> 8418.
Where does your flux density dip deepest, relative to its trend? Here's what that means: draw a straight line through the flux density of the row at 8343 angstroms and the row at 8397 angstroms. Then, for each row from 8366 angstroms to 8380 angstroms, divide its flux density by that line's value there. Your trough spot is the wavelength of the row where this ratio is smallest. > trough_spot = 8370 angstroms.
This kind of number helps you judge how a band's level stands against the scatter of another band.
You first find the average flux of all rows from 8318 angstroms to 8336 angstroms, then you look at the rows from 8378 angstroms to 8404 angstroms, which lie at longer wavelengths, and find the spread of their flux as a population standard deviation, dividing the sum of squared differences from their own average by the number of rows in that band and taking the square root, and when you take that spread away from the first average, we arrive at 4.57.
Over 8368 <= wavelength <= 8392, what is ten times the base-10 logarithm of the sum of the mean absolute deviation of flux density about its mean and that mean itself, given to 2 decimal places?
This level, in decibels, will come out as 6.74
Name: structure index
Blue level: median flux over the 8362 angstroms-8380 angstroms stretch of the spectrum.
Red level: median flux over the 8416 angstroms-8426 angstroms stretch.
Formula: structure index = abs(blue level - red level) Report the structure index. 0.057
